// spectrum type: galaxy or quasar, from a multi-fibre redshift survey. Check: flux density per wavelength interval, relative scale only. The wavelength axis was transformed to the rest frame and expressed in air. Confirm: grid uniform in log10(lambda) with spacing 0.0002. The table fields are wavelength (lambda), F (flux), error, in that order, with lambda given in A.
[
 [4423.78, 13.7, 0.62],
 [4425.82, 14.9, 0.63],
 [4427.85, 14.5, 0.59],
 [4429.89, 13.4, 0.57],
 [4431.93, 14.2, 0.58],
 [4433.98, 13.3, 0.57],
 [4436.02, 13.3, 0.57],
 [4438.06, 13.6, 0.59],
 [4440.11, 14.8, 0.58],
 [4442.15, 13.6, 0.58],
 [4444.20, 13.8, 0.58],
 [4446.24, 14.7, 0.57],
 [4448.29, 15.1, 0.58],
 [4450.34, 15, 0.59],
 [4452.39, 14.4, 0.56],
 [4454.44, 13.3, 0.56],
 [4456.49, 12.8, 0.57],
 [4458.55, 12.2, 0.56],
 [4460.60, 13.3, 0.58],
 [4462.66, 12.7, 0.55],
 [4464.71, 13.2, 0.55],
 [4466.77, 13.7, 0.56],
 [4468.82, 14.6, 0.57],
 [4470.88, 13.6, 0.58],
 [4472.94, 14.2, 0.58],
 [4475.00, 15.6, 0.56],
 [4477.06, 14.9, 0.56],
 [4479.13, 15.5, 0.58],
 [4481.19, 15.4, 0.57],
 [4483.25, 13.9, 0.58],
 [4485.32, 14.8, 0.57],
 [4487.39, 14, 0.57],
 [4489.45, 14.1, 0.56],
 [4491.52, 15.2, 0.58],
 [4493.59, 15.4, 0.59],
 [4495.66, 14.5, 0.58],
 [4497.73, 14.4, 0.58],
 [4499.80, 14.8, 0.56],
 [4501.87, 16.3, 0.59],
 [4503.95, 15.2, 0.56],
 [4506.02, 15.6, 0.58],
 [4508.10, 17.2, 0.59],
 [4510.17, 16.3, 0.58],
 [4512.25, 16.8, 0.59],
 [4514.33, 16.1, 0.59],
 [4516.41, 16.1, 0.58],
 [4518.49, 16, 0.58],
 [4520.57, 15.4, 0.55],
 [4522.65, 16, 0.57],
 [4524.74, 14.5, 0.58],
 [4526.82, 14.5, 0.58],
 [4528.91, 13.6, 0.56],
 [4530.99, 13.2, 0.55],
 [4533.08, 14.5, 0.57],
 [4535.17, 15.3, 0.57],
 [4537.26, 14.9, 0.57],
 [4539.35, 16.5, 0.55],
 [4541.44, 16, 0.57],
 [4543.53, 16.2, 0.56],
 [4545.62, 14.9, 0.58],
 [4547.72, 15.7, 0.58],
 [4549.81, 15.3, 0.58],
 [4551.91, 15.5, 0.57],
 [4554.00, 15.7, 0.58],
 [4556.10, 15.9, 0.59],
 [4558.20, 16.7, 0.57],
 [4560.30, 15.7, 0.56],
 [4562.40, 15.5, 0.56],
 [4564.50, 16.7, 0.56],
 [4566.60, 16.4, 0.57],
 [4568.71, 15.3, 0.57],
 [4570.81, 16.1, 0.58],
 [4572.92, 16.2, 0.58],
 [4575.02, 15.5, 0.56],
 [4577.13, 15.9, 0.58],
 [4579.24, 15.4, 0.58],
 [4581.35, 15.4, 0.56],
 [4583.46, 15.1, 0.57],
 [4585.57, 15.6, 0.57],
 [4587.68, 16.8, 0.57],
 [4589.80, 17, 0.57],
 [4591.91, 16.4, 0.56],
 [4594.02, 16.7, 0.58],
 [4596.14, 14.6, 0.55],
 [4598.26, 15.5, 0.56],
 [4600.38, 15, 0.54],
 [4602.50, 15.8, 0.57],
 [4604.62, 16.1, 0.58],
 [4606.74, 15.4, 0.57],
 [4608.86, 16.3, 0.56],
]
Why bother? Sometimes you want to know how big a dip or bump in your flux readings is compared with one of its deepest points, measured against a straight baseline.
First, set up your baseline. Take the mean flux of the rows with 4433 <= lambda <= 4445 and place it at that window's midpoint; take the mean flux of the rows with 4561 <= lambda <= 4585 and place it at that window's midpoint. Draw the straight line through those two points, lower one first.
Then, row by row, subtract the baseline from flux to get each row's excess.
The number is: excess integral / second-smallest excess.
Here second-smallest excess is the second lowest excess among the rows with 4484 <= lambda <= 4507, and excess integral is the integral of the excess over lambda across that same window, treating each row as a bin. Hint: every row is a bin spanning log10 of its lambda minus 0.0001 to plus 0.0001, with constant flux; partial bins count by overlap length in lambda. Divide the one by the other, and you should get -19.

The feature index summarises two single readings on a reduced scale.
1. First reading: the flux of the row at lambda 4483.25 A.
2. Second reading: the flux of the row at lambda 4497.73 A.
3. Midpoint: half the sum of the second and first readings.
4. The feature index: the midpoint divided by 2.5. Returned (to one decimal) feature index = 5.7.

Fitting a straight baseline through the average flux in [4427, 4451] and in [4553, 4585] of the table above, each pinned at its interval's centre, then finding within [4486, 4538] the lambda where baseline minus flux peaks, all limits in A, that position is 4530.99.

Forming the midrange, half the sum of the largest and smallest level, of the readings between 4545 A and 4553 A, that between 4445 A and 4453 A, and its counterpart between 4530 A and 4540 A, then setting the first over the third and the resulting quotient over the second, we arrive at 0.070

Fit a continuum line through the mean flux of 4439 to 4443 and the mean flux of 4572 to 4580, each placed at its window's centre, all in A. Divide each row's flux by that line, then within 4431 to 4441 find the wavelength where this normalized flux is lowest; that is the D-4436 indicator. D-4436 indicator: 4436.02 A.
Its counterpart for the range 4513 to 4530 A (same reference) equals 4528.91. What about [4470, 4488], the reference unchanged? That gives 4470.88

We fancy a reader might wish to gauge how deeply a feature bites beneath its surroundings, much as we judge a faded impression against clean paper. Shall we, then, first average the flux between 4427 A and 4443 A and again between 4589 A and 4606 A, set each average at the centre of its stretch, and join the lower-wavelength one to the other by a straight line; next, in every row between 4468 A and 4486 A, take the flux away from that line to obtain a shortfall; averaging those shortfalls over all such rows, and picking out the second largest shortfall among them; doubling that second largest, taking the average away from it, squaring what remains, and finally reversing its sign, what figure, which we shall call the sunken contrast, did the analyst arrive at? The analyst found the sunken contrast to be -2.1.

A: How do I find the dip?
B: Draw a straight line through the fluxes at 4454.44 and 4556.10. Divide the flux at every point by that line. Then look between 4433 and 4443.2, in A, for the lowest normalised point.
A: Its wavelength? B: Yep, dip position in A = 4436.02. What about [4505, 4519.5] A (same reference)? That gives 4506.02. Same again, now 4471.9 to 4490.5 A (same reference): 4487.39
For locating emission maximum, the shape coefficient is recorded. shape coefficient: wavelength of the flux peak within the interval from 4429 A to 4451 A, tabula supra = 4448.29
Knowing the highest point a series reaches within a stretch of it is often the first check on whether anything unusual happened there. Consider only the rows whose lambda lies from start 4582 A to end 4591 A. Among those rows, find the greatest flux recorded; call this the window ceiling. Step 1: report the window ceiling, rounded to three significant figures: 17.0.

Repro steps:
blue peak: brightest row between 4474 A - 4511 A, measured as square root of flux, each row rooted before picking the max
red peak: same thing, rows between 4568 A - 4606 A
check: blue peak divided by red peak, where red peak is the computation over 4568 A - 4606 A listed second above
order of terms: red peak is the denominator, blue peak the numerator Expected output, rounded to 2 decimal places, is 1.01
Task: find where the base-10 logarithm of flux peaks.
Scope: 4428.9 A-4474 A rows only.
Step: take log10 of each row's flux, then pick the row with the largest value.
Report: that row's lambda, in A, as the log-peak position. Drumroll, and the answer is 4448.29 A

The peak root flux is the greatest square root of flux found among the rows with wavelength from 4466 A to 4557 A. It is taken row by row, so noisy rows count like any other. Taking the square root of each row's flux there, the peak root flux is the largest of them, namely 4.15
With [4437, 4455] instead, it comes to 3.89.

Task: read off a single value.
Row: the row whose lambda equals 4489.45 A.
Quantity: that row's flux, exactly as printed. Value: 14.1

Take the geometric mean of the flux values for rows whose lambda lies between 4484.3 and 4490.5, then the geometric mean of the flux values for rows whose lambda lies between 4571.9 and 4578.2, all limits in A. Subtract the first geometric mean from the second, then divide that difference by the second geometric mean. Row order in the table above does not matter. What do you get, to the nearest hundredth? 0.10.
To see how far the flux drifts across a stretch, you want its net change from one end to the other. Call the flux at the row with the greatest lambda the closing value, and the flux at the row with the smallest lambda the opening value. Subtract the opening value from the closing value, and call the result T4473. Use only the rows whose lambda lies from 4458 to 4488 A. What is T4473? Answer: 1.8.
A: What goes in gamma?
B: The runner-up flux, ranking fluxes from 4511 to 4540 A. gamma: 16.5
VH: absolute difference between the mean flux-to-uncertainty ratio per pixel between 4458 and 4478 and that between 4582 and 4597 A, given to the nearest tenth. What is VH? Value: 3.8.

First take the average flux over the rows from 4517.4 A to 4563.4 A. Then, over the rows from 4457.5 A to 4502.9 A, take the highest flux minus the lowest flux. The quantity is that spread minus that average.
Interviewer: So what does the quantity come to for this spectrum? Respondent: -11.2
